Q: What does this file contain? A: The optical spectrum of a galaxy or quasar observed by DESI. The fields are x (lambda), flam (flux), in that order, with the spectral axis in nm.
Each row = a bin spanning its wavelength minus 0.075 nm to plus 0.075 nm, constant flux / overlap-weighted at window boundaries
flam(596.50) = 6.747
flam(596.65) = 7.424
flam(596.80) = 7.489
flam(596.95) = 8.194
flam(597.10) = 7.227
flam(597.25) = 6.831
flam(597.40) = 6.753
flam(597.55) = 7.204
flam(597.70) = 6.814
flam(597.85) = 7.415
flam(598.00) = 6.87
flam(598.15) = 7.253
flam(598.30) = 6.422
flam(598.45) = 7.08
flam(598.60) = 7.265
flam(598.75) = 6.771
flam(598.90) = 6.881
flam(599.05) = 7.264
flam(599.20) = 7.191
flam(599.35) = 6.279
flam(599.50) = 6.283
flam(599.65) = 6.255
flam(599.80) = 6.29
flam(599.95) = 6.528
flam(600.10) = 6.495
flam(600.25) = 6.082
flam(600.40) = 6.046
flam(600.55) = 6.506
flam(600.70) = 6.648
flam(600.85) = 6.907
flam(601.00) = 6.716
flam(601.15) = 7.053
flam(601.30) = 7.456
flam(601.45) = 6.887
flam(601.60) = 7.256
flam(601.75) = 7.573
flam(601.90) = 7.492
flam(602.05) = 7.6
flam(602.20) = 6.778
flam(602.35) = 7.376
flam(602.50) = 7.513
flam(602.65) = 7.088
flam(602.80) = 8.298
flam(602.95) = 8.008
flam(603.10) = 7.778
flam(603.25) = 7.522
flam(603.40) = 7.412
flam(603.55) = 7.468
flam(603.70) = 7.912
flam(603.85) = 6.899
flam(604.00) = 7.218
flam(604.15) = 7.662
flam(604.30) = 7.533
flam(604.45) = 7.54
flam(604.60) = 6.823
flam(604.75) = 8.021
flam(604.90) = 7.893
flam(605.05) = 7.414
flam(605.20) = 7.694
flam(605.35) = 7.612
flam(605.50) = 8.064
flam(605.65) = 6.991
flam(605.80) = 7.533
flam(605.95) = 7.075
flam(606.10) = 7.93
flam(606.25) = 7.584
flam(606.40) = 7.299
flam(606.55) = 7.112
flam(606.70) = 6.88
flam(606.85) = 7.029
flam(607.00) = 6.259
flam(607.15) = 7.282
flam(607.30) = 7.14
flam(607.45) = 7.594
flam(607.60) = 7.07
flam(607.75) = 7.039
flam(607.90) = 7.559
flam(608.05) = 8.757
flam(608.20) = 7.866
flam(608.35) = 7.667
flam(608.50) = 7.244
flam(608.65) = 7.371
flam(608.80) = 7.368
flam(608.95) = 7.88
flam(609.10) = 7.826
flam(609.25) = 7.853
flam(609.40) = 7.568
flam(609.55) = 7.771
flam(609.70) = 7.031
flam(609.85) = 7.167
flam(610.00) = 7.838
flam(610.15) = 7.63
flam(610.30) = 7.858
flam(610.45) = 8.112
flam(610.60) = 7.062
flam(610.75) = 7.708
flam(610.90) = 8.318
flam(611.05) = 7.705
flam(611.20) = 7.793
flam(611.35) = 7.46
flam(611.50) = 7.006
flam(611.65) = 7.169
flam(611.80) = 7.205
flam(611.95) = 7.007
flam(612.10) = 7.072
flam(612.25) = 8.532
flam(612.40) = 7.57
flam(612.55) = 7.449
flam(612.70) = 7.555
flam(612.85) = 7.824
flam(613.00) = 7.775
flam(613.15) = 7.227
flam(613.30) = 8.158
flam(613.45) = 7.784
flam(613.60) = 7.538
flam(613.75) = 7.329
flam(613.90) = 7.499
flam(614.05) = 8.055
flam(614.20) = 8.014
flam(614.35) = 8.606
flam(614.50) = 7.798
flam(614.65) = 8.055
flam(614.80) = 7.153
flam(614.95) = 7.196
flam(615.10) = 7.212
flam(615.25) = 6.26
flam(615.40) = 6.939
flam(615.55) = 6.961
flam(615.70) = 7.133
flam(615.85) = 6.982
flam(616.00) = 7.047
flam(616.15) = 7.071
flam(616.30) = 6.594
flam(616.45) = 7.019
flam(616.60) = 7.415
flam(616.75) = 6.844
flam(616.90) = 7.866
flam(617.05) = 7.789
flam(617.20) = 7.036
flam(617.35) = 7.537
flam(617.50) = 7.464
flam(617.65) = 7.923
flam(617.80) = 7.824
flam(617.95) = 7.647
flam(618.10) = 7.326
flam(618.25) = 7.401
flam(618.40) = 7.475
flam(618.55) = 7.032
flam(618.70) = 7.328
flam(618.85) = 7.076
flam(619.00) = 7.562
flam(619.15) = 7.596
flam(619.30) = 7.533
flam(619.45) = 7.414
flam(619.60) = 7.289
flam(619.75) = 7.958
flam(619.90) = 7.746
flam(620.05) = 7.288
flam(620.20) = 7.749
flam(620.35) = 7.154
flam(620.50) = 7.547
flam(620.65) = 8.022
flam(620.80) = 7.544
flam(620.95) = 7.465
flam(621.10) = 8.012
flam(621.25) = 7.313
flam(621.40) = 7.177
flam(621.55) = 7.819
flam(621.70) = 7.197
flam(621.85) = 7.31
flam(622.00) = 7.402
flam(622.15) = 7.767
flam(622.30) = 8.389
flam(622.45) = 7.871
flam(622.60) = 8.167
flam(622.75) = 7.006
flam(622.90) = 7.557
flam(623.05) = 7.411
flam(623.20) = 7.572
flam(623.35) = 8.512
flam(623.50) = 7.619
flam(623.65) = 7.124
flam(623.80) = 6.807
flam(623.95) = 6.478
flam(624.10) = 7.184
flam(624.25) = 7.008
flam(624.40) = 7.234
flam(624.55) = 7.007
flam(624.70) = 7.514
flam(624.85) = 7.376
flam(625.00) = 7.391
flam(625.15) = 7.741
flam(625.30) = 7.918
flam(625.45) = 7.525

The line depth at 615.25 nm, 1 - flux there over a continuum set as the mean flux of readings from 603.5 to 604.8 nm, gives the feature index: 0.16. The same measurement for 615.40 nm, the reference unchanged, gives 0.07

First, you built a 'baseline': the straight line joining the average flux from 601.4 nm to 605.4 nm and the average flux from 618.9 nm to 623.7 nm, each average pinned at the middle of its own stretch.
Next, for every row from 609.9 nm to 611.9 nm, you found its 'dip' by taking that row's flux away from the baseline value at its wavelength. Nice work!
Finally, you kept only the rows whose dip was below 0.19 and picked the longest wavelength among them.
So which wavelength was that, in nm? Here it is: 611.35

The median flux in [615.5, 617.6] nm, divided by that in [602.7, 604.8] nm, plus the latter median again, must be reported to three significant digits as 8.47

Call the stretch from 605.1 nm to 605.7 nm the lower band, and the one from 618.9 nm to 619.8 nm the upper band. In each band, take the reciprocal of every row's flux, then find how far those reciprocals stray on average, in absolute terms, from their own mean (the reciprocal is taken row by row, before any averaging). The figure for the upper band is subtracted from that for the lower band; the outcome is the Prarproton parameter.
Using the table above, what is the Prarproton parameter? 0.0029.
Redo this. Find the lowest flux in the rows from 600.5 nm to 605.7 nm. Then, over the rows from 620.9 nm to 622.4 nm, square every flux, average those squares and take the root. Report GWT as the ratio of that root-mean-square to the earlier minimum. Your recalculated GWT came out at 1.17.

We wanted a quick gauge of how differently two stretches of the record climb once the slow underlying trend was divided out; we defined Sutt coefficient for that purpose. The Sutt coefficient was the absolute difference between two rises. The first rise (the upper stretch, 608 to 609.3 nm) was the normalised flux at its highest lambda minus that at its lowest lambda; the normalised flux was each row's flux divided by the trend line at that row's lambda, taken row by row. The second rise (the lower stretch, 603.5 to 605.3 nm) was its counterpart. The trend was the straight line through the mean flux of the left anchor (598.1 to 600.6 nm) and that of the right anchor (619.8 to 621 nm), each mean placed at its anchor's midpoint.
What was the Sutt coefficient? 0.16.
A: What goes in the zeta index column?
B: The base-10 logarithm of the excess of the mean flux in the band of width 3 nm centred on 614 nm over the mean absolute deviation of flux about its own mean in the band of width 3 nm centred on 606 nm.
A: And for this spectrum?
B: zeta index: 0.857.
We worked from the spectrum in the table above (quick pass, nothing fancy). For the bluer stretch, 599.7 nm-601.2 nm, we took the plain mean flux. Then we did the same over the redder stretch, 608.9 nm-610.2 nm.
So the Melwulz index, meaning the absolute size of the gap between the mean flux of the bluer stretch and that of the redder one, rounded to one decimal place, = 1.1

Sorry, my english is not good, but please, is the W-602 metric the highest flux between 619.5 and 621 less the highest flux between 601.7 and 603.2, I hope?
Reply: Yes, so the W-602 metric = -0.28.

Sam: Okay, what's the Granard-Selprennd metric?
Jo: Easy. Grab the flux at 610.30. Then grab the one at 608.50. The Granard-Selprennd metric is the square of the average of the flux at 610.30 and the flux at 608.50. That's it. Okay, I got 57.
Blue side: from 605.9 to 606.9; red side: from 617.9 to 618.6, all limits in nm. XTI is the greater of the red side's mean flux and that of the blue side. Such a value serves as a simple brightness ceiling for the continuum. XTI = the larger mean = 7.38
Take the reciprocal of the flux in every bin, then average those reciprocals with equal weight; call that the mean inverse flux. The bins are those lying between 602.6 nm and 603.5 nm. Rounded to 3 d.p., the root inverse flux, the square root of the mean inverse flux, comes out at 0.361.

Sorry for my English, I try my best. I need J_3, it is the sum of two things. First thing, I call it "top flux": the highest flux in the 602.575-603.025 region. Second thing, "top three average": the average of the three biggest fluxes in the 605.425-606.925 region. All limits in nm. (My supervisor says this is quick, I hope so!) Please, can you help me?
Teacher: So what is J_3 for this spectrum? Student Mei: 16.2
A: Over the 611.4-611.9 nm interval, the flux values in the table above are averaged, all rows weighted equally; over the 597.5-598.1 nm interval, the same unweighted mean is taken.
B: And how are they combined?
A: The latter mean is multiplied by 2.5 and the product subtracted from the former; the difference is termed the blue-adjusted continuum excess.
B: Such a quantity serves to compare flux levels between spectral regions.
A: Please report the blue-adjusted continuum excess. -10.6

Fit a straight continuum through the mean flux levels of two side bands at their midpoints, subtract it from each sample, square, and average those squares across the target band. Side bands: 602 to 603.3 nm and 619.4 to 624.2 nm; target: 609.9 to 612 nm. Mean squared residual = 0.16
